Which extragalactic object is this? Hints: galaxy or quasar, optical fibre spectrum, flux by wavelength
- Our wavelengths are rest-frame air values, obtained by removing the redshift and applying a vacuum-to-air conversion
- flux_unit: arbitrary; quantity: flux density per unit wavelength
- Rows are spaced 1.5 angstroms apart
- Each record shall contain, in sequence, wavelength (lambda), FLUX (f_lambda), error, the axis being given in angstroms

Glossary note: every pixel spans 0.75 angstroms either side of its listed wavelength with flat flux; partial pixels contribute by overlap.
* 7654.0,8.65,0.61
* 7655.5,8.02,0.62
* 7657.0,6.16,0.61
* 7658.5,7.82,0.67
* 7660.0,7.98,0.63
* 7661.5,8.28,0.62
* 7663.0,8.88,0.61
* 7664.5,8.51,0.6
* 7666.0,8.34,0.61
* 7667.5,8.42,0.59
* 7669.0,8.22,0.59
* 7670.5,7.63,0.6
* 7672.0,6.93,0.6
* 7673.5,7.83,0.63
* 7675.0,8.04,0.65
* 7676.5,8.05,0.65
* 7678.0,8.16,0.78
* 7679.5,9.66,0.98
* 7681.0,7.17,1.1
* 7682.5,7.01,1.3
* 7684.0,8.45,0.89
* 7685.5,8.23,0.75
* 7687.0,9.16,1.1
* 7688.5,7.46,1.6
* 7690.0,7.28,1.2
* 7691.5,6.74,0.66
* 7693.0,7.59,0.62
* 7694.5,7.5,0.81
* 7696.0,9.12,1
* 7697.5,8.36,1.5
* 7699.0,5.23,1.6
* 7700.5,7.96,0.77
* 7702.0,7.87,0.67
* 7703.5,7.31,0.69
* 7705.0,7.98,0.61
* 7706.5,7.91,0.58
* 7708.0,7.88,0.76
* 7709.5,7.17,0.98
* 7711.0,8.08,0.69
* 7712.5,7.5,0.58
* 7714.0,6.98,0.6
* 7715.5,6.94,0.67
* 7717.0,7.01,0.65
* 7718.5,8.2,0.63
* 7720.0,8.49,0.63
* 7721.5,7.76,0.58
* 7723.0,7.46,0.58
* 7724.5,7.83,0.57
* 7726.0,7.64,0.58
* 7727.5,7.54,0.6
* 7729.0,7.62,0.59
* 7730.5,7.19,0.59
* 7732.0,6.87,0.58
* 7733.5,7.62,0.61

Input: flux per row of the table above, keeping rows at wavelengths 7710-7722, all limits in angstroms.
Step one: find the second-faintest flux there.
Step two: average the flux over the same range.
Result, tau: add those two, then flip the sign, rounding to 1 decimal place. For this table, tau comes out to -14.6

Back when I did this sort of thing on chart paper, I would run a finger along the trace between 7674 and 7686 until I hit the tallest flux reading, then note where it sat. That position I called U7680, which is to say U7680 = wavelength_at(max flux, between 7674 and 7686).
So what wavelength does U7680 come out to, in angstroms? 7679.5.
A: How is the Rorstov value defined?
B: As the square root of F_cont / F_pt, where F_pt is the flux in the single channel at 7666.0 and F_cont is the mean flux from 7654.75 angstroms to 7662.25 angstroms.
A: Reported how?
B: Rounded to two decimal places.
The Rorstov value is 0.96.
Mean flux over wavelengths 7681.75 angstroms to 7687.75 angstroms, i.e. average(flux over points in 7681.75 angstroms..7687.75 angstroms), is 8.21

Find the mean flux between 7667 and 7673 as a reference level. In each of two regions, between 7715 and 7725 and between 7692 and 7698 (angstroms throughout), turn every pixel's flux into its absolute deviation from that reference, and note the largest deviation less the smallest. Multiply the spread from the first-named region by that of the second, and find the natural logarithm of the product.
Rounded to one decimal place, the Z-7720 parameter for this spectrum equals -0.1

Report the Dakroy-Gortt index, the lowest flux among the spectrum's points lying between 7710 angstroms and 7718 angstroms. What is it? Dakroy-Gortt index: 6.94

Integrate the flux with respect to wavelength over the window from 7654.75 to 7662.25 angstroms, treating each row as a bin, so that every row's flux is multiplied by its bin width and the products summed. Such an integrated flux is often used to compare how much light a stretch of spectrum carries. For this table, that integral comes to 57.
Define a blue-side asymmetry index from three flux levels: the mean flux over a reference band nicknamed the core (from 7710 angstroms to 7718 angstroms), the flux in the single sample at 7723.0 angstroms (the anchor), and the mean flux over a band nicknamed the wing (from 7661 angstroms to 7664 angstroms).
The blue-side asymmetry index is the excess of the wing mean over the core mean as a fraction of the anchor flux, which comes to 0.17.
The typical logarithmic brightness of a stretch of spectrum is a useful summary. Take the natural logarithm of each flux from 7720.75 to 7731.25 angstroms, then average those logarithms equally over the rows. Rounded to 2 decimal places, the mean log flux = 2.02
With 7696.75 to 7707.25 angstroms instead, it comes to 2.01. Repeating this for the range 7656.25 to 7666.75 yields 2.07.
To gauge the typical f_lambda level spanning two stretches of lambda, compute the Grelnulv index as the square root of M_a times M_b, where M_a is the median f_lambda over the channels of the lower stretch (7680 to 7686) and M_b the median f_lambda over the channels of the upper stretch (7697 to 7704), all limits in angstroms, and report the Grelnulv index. 7.78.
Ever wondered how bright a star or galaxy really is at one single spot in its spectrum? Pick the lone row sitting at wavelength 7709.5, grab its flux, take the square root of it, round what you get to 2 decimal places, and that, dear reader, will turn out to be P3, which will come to 2.68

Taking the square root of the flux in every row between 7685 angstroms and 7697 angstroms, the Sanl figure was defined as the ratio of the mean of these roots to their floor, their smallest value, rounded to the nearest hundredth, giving 1.08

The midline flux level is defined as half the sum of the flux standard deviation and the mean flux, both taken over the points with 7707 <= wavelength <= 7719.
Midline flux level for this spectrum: 4.0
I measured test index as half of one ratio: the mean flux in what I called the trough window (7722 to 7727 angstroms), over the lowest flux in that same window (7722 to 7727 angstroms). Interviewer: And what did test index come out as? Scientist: 0.512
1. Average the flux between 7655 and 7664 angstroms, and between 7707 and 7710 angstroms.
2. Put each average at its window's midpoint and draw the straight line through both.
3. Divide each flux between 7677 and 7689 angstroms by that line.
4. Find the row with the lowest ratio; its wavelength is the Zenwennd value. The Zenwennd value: 7682.5 angstroms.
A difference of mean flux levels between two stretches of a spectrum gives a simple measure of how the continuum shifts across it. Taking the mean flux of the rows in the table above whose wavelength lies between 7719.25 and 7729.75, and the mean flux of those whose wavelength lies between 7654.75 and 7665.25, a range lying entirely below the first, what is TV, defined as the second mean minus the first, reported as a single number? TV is 0.19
